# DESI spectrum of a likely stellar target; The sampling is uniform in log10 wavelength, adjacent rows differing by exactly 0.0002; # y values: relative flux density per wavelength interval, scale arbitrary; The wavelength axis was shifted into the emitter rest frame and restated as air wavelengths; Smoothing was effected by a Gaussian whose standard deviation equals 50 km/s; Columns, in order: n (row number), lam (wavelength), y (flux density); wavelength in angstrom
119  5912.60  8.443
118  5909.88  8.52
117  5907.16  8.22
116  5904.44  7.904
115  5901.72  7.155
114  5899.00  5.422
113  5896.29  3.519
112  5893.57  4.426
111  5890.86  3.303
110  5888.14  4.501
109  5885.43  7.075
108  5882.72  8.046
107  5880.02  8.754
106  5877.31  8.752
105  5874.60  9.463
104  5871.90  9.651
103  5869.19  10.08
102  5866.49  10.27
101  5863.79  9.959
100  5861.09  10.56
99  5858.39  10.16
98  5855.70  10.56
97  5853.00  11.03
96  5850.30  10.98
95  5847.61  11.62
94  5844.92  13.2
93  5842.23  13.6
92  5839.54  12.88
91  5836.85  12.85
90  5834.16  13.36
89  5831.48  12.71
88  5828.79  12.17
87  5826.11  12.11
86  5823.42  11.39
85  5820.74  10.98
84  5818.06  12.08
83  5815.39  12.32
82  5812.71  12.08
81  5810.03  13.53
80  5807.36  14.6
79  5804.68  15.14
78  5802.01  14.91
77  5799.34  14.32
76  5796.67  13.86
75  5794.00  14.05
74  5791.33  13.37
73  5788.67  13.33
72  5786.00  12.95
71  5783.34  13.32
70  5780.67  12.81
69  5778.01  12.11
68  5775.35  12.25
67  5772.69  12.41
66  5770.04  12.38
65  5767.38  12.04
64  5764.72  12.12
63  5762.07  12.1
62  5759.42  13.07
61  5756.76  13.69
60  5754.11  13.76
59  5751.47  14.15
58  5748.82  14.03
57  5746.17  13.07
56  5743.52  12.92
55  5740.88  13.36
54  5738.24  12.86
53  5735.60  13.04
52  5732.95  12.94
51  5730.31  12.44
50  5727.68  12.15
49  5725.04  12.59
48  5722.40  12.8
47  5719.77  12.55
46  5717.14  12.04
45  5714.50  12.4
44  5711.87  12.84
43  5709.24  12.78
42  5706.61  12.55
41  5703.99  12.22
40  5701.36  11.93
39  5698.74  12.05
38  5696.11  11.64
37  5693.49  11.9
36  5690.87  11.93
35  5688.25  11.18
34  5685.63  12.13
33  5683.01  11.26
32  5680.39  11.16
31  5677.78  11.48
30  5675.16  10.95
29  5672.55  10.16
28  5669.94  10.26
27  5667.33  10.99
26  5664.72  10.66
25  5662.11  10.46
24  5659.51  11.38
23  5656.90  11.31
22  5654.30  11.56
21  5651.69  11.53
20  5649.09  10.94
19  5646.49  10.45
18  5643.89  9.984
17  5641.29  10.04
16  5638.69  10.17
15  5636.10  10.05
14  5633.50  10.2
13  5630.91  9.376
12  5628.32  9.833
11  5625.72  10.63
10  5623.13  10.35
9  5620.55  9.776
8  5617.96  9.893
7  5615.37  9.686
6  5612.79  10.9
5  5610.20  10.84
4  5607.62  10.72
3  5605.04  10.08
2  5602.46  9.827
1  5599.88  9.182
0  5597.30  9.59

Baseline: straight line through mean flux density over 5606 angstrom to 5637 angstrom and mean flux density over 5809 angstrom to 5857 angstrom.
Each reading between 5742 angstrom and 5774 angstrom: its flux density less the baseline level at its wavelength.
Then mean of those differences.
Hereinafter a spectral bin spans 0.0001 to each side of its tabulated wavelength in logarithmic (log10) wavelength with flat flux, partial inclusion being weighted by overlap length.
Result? 1.5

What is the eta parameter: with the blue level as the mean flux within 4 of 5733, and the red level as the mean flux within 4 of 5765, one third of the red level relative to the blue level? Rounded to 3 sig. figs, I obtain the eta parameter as 0.315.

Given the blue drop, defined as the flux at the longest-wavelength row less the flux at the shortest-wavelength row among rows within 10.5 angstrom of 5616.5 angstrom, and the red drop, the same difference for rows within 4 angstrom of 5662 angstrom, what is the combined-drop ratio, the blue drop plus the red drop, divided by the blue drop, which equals 9.0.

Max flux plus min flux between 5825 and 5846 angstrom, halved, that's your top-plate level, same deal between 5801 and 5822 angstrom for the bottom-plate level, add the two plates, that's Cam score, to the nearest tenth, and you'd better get 25.9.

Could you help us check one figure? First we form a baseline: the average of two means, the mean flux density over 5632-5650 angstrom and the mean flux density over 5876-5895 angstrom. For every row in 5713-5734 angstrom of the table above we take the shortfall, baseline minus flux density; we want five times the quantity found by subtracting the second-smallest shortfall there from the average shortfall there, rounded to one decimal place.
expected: 1.6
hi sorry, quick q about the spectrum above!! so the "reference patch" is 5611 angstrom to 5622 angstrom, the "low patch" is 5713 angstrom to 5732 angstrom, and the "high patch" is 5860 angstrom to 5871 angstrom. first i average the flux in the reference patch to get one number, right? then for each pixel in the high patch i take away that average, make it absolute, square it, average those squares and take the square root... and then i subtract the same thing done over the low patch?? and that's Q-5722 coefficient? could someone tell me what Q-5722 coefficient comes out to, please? -2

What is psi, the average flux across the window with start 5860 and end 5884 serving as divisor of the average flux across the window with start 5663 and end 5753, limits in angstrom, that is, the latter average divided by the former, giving 1.28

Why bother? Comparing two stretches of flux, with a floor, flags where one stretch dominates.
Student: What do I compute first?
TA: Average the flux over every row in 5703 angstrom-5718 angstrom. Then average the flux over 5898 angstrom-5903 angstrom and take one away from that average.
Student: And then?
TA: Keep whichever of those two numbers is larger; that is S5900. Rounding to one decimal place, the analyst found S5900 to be 12.5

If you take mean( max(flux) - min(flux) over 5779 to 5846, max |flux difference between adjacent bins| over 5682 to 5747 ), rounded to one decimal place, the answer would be 2.6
